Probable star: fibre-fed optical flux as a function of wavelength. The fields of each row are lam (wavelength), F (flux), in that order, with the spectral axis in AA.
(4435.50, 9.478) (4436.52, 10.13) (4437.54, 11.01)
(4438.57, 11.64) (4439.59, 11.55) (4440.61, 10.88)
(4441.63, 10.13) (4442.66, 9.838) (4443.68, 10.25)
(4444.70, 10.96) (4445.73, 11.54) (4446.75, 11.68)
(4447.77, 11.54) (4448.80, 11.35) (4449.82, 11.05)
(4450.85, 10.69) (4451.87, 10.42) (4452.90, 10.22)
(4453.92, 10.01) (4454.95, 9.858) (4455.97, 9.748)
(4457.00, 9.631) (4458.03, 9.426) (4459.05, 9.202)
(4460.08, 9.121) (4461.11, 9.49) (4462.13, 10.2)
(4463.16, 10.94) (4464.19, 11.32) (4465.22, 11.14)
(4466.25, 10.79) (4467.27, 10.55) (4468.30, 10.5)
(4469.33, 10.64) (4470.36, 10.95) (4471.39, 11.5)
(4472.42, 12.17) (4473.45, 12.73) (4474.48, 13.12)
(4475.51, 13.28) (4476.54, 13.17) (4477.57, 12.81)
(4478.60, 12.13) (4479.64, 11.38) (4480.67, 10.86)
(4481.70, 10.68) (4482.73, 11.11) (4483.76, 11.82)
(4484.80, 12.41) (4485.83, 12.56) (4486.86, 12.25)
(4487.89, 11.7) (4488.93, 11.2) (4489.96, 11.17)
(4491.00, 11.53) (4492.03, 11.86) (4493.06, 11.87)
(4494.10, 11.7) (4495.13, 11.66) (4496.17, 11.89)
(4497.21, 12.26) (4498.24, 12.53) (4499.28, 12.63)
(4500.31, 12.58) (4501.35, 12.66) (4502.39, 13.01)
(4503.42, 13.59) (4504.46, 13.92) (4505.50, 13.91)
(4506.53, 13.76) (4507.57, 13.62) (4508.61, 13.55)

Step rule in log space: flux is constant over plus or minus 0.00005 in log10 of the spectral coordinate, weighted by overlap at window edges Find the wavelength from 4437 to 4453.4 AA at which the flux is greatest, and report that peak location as 4446.75 AA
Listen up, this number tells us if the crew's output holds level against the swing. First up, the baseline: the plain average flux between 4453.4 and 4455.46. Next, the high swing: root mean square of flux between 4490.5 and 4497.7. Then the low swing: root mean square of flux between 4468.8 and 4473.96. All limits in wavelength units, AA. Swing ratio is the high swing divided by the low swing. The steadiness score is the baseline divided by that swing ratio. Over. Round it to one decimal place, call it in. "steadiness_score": 9.8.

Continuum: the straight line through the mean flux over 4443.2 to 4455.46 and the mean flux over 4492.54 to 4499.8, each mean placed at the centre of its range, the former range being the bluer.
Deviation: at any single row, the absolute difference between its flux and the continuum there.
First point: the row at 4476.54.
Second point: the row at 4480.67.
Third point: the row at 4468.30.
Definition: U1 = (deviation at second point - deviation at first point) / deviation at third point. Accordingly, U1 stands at -1.0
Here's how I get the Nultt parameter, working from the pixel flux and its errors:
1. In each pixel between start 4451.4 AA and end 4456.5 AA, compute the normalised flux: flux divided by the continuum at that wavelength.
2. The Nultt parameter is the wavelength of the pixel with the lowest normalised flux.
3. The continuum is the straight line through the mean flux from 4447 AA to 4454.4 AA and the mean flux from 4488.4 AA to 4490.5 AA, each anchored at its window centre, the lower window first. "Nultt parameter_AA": 4455.97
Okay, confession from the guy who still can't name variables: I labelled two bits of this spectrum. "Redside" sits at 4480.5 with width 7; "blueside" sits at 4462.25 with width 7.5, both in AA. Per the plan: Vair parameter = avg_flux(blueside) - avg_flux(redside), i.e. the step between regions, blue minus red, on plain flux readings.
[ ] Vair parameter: -1.3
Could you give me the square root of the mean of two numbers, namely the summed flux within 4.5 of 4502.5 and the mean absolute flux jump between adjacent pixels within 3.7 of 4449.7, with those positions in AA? 7.7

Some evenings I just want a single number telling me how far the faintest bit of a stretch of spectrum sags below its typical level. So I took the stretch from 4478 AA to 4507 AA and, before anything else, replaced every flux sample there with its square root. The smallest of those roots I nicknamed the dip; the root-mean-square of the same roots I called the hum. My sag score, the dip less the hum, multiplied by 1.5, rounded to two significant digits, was -0.33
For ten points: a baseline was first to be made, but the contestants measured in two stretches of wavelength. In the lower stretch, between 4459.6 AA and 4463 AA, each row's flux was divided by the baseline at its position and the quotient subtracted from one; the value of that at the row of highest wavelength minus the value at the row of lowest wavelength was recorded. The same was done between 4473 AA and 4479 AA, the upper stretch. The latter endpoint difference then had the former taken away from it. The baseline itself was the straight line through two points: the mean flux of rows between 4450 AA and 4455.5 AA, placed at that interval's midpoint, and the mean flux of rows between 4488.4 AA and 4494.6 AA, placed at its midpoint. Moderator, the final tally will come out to 0.17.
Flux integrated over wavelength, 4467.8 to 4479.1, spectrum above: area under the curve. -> 137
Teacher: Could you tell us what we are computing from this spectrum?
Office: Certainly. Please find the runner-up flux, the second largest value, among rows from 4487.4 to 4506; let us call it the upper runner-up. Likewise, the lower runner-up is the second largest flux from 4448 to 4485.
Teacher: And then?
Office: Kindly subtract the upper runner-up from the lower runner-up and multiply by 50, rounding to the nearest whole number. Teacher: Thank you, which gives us -37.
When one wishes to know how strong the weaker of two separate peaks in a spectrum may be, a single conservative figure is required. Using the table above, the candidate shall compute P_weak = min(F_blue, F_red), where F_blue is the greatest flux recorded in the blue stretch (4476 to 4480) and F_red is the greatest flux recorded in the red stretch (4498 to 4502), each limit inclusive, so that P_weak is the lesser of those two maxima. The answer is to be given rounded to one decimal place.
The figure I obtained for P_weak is 12.7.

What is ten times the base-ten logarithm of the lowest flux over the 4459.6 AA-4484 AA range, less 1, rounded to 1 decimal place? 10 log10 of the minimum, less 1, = 8.6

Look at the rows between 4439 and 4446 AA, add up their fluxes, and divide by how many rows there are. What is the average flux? 10.7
